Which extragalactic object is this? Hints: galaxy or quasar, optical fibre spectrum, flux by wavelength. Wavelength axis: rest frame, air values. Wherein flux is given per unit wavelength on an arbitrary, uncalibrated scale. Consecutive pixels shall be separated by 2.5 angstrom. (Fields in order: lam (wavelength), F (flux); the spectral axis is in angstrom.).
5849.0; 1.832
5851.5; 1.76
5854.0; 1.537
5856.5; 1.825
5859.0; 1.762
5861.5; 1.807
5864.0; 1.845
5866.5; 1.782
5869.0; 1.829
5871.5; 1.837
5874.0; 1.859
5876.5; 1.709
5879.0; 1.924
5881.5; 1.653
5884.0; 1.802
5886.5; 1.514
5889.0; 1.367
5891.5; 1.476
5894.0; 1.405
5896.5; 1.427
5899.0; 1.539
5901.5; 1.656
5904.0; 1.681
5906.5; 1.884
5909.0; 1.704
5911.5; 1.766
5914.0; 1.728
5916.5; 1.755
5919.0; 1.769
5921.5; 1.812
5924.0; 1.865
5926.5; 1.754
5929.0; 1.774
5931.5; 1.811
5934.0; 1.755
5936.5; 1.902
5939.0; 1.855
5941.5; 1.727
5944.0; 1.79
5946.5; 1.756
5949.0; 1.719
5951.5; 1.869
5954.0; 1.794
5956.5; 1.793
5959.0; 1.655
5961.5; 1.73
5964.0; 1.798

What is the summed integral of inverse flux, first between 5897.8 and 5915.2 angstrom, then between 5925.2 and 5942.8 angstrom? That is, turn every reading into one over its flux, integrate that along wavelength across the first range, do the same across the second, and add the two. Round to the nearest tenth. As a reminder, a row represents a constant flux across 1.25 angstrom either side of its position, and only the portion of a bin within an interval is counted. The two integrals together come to 20.0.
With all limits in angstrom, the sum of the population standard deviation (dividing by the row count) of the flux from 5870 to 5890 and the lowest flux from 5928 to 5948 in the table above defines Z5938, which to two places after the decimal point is 1.90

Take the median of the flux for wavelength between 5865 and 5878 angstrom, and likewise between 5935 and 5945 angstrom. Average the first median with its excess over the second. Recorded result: 0.92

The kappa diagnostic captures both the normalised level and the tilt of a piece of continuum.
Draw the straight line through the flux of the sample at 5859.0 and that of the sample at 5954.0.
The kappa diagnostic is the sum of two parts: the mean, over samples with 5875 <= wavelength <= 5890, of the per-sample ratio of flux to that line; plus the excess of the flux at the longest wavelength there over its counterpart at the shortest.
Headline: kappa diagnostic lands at 0.60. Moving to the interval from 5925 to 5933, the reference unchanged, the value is 1.05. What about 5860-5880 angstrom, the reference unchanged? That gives 1.15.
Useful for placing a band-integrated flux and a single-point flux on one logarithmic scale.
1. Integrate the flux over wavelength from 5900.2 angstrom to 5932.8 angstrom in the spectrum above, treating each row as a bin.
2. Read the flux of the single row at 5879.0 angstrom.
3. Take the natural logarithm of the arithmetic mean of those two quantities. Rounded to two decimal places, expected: 3.39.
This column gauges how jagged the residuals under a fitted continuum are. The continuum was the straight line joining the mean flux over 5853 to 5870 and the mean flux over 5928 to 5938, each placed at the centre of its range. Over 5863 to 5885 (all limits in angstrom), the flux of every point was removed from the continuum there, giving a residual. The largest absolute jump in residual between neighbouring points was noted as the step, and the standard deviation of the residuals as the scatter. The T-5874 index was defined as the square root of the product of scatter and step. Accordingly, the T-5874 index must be 0.15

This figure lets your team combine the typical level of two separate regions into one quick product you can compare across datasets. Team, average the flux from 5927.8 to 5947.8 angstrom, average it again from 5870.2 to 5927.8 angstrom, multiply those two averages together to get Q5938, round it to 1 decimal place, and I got 3.0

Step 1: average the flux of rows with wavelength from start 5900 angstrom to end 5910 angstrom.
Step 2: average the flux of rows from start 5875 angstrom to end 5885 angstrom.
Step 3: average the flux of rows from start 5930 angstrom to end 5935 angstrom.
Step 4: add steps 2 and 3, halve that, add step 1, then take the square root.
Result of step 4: 1.87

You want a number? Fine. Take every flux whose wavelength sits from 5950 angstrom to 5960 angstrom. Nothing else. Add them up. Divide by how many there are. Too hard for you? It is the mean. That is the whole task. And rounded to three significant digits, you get 1.78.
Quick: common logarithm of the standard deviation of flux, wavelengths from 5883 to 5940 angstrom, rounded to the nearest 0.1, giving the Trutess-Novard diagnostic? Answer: -0.8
